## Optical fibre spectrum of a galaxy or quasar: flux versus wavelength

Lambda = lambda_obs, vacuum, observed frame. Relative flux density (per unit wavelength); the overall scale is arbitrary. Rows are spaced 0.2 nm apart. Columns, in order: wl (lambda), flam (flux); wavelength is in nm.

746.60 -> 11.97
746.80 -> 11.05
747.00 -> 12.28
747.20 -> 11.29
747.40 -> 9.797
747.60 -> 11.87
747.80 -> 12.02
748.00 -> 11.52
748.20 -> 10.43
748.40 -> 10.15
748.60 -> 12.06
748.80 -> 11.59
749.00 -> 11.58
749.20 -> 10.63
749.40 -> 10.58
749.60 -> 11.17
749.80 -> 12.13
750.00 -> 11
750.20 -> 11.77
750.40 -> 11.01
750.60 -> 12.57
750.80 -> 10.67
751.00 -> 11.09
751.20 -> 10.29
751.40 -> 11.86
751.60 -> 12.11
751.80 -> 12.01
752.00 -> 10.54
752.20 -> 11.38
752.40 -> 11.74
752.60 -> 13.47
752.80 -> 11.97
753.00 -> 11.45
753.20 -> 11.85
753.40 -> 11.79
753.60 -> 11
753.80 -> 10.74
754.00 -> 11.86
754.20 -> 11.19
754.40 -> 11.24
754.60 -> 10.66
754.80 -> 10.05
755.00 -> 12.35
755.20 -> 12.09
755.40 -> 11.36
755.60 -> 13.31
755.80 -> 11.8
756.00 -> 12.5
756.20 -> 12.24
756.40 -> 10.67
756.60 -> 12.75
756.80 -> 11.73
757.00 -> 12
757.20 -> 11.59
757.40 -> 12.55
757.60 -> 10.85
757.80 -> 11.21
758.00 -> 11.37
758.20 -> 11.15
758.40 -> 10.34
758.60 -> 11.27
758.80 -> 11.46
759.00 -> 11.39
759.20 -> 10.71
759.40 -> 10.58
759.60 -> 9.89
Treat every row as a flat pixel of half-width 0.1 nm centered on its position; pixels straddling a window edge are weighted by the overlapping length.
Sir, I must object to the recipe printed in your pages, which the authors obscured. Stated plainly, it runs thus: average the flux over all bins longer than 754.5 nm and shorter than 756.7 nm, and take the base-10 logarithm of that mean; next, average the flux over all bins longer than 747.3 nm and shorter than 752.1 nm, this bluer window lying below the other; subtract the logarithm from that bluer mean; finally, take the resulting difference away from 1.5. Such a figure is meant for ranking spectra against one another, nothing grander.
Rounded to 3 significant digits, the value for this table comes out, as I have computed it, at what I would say -8.70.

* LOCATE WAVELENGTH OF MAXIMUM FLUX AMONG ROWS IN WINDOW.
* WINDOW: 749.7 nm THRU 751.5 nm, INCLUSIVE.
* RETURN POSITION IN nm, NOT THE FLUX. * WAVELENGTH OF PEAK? 750.60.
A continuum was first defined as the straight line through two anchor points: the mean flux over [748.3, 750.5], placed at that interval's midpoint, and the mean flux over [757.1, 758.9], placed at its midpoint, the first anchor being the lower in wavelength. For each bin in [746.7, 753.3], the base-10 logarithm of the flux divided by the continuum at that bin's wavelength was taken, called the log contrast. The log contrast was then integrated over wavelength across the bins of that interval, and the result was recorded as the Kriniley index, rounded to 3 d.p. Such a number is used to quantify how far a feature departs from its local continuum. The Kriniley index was 0.038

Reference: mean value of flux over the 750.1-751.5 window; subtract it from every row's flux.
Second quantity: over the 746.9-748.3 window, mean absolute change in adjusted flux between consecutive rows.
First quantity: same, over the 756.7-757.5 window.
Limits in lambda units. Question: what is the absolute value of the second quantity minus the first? 0.50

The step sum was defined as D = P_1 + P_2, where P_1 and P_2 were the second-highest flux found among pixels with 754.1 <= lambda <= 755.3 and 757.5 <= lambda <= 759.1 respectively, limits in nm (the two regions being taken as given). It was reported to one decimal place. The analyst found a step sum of 23.5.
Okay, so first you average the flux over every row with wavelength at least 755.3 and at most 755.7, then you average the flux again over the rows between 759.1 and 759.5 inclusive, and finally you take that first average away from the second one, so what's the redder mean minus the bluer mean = -1.7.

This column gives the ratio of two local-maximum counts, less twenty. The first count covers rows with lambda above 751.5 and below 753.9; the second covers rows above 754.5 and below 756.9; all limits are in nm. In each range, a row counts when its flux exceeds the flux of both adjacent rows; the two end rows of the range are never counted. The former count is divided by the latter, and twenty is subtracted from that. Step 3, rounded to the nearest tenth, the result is -19.5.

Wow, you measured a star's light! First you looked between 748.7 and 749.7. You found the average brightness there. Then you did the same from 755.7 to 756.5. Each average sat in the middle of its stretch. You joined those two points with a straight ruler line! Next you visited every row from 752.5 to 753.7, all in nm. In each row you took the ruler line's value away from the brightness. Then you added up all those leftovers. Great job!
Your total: 2.5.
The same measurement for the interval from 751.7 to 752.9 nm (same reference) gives 2.6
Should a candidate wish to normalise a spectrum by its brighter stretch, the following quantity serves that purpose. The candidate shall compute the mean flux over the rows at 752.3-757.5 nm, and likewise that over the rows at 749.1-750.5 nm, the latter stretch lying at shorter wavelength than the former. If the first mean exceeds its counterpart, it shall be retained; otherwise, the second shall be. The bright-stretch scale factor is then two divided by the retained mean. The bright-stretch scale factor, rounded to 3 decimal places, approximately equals 0.170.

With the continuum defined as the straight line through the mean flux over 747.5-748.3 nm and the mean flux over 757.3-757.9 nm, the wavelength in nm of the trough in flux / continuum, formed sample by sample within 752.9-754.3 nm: 753.80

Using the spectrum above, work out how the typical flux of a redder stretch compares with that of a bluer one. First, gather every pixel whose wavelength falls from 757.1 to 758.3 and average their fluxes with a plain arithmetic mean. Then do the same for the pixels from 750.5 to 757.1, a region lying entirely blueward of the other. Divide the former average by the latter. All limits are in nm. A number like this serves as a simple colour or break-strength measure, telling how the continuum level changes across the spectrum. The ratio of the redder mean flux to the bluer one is 0.98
